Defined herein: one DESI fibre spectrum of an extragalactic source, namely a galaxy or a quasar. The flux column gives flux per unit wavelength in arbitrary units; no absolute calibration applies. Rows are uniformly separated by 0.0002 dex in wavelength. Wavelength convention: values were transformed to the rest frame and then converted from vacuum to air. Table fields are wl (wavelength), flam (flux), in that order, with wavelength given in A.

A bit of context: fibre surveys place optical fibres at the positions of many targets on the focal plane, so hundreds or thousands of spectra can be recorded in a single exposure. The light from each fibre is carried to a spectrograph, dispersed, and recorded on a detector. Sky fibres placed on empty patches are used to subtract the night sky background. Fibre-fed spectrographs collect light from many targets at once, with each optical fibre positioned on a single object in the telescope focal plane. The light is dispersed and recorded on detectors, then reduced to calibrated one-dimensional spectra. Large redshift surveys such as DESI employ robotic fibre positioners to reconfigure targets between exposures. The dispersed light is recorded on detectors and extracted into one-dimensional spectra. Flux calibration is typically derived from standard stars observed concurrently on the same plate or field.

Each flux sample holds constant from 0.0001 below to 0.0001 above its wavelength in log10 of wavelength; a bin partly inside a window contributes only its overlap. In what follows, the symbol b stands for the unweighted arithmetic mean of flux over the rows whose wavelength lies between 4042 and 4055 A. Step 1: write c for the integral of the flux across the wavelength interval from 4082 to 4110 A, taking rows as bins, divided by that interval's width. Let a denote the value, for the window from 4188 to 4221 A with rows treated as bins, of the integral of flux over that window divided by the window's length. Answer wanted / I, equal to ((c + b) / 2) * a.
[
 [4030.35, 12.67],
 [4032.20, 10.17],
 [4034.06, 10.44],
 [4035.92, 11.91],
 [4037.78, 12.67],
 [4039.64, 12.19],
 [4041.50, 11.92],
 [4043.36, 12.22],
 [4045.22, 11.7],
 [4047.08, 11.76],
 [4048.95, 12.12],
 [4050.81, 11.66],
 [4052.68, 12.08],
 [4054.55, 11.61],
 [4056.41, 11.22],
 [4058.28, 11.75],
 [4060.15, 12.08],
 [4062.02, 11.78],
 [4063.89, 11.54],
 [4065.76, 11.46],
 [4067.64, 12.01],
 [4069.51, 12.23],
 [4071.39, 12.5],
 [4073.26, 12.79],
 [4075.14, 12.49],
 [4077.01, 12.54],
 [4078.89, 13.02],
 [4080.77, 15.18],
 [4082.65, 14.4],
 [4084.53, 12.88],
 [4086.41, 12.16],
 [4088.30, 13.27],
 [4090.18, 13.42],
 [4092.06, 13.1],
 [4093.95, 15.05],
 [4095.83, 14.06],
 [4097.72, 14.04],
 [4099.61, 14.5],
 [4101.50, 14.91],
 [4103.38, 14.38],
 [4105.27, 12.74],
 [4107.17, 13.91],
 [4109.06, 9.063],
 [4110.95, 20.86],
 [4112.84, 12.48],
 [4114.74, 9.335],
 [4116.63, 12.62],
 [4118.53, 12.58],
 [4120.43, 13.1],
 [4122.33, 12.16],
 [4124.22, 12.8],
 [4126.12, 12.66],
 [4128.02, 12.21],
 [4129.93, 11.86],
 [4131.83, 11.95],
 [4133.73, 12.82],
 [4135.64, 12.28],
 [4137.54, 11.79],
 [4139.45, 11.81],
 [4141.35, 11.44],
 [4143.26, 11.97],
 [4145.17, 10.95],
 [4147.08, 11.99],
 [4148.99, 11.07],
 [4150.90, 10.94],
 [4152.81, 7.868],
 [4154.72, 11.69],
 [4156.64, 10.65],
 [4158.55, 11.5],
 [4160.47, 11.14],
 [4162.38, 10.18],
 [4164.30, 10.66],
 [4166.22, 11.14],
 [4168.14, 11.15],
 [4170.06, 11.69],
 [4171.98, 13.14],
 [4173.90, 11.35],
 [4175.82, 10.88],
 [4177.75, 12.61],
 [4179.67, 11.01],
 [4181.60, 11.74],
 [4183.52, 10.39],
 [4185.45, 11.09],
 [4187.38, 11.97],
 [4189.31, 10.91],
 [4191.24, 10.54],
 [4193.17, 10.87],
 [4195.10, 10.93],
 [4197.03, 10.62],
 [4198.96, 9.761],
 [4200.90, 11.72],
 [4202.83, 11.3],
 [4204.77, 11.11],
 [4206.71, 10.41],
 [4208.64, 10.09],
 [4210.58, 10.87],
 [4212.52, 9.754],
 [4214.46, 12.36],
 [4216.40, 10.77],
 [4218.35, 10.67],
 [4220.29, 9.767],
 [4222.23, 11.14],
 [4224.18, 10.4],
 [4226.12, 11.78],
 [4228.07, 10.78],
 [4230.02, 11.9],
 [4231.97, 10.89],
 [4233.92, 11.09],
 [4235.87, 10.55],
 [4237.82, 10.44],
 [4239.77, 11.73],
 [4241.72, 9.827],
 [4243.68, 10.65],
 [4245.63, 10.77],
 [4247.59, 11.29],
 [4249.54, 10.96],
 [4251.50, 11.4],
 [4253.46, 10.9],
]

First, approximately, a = 10.8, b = 11.9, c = 13.4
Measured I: 136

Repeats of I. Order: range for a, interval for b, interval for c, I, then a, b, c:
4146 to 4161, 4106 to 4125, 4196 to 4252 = 129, 10.8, 12.9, 10.9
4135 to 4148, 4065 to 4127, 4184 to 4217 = 141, 11.7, 13.2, 10.9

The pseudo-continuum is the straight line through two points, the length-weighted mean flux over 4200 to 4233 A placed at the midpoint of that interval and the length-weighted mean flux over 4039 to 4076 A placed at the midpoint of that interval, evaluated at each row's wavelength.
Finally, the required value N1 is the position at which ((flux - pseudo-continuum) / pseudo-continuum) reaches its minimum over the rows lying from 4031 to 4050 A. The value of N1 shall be 4032.20 A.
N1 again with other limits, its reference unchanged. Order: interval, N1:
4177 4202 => 4198.96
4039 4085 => 4056.41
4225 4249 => 4241.72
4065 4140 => 4109.06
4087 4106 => 4105.27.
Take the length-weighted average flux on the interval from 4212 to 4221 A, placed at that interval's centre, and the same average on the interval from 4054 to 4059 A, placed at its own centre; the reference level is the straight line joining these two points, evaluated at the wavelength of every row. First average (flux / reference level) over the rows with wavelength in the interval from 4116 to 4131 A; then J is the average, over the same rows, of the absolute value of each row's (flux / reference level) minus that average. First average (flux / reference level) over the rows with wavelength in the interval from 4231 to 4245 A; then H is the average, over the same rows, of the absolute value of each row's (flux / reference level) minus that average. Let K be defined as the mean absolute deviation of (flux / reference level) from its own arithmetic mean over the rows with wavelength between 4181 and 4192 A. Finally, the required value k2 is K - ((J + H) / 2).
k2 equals 0.012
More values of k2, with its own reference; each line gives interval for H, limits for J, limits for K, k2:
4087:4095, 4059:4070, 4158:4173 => 0.013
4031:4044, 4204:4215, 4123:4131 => -0.035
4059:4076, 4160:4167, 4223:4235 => 0.010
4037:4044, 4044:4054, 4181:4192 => 0.028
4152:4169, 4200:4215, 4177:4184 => 0.003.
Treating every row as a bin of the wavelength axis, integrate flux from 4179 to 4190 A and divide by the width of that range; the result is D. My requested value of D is 11.2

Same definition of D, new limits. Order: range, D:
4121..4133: 12.3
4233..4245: 10.7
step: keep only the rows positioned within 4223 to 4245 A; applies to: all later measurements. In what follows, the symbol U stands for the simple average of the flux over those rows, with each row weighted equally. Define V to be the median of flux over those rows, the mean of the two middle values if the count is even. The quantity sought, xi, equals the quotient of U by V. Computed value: 1.01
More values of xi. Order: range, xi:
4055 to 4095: 1.02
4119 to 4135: 1.00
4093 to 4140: 1.03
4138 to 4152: 1.00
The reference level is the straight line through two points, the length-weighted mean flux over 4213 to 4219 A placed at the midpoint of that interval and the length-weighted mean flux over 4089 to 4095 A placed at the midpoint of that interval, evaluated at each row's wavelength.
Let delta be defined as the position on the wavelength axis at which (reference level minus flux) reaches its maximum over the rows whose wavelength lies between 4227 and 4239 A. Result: 4237.82 A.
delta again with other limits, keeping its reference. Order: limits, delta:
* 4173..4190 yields 4183.52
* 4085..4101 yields 4086.41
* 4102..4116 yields 4109.06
